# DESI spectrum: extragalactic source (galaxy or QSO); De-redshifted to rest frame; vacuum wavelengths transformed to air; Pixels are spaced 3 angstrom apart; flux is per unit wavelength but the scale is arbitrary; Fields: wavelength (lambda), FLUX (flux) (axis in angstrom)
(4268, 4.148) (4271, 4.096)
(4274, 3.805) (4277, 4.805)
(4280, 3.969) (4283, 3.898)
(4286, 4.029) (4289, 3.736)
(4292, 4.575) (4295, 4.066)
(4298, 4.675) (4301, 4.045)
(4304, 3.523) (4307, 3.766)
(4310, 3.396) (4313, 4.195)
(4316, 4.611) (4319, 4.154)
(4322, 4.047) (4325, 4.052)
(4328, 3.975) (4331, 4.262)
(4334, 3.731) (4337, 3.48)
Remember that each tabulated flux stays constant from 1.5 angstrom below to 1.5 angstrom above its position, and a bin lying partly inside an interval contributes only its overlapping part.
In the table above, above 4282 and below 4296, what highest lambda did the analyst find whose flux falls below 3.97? 4289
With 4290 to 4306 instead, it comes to 4304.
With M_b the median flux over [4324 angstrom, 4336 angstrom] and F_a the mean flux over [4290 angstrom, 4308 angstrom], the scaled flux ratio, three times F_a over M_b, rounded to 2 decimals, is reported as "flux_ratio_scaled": 3.07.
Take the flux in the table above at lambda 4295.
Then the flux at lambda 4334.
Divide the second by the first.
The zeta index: 0.92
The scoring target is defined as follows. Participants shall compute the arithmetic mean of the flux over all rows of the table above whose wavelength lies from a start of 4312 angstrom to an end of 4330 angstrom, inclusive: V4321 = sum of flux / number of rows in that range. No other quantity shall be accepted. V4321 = 4.17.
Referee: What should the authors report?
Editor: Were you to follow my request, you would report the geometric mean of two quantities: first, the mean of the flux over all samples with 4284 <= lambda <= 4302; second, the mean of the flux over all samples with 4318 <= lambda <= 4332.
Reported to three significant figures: 4.14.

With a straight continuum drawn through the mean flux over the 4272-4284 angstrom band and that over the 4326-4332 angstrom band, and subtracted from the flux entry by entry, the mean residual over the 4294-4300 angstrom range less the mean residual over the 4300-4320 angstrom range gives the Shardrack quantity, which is 0.41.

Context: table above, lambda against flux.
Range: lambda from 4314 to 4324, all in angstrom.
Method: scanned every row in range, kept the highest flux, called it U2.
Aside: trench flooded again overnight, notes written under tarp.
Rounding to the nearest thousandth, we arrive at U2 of 4.611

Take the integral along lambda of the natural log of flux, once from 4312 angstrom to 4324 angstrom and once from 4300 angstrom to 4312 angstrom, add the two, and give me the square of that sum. 1087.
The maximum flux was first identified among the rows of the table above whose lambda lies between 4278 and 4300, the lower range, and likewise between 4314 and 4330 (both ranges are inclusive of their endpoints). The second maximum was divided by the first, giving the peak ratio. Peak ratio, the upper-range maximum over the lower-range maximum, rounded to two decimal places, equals 0.99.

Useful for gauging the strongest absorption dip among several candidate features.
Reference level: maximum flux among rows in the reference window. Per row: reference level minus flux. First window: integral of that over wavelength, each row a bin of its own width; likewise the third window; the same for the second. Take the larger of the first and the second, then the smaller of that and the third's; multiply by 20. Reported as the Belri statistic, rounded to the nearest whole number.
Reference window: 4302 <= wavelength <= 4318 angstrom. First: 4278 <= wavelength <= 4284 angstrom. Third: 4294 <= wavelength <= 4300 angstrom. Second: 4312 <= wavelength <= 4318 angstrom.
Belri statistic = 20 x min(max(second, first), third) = 29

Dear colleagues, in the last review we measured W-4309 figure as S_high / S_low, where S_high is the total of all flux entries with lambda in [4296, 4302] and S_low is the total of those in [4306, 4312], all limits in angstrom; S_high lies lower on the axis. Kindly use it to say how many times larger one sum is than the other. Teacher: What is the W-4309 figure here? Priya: 1.22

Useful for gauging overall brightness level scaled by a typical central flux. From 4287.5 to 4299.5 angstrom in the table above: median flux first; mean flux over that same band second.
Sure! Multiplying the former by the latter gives 18.4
